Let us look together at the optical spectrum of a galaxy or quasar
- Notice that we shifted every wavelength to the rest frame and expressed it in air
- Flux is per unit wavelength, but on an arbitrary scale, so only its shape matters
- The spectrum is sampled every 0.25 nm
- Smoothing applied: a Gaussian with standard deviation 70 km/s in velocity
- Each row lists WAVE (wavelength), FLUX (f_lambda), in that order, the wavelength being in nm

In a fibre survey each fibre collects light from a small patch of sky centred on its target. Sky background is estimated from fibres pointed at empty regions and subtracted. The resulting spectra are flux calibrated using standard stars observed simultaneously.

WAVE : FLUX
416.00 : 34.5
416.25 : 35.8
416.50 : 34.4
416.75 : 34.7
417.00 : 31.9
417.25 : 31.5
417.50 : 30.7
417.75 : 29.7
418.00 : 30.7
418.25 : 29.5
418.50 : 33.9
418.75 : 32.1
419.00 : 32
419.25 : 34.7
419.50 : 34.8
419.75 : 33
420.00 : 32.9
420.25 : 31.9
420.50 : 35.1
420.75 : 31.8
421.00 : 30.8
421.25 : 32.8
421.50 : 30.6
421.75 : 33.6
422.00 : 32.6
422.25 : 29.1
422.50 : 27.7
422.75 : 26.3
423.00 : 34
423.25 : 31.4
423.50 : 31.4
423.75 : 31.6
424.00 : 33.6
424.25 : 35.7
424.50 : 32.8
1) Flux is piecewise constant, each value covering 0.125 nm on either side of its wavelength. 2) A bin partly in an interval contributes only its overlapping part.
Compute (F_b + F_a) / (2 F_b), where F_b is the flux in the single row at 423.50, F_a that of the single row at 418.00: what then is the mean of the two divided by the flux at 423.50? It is 0.99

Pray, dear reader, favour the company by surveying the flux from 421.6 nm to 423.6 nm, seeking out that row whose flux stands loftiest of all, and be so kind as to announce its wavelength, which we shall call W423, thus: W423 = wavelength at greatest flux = 423.00 nm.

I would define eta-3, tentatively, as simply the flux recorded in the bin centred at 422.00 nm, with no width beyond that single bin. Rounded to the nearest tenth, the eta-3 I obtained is 32.6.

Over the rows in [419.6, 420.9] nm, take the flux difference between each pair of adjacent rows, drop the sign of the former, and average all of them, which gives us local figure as 1.90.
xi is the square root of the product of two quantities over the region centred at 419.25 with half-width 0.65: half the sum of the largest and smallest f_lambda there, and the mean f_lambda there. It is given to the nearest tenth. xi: 33.4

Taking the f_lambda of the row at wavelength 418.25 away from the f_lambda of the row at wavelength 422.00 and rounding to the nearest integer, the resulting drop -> 3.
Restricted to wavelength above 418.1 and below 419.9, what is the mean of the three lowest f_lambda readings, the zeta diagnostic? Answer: 31.2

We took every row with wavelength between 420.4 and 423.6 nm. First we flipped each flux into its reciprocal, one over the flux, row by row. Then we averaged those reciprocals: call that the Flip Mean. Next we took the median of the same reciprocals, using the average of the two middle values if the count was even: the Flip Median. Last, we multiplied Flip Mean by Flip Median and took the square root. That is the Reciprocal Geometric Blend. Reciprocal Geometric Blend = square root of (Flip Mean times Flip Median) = 0.0320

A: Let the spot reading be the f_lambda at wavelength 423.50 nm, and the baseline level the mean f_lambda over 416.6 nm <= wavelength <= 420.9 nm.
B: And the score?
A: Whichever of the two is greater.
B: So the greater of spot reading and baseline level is 32.4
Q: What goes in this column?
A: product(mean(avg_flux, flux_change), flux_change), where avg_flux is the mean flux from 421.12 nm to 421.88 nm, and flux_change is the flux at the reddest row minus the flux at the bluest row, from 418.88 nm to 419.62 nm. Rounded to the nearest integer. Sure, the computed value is 49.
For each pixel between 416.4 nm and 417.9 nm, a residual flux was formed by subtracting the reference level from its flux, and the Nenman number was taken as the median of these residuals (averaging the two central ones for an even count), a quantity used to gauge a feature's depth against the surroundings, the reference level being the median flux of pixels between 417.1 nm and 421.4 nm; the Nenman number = -0.3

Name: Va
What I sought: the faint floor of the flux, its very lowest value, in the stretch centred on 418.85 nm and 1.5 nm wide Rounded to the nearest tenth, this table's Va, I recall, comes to 29.5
